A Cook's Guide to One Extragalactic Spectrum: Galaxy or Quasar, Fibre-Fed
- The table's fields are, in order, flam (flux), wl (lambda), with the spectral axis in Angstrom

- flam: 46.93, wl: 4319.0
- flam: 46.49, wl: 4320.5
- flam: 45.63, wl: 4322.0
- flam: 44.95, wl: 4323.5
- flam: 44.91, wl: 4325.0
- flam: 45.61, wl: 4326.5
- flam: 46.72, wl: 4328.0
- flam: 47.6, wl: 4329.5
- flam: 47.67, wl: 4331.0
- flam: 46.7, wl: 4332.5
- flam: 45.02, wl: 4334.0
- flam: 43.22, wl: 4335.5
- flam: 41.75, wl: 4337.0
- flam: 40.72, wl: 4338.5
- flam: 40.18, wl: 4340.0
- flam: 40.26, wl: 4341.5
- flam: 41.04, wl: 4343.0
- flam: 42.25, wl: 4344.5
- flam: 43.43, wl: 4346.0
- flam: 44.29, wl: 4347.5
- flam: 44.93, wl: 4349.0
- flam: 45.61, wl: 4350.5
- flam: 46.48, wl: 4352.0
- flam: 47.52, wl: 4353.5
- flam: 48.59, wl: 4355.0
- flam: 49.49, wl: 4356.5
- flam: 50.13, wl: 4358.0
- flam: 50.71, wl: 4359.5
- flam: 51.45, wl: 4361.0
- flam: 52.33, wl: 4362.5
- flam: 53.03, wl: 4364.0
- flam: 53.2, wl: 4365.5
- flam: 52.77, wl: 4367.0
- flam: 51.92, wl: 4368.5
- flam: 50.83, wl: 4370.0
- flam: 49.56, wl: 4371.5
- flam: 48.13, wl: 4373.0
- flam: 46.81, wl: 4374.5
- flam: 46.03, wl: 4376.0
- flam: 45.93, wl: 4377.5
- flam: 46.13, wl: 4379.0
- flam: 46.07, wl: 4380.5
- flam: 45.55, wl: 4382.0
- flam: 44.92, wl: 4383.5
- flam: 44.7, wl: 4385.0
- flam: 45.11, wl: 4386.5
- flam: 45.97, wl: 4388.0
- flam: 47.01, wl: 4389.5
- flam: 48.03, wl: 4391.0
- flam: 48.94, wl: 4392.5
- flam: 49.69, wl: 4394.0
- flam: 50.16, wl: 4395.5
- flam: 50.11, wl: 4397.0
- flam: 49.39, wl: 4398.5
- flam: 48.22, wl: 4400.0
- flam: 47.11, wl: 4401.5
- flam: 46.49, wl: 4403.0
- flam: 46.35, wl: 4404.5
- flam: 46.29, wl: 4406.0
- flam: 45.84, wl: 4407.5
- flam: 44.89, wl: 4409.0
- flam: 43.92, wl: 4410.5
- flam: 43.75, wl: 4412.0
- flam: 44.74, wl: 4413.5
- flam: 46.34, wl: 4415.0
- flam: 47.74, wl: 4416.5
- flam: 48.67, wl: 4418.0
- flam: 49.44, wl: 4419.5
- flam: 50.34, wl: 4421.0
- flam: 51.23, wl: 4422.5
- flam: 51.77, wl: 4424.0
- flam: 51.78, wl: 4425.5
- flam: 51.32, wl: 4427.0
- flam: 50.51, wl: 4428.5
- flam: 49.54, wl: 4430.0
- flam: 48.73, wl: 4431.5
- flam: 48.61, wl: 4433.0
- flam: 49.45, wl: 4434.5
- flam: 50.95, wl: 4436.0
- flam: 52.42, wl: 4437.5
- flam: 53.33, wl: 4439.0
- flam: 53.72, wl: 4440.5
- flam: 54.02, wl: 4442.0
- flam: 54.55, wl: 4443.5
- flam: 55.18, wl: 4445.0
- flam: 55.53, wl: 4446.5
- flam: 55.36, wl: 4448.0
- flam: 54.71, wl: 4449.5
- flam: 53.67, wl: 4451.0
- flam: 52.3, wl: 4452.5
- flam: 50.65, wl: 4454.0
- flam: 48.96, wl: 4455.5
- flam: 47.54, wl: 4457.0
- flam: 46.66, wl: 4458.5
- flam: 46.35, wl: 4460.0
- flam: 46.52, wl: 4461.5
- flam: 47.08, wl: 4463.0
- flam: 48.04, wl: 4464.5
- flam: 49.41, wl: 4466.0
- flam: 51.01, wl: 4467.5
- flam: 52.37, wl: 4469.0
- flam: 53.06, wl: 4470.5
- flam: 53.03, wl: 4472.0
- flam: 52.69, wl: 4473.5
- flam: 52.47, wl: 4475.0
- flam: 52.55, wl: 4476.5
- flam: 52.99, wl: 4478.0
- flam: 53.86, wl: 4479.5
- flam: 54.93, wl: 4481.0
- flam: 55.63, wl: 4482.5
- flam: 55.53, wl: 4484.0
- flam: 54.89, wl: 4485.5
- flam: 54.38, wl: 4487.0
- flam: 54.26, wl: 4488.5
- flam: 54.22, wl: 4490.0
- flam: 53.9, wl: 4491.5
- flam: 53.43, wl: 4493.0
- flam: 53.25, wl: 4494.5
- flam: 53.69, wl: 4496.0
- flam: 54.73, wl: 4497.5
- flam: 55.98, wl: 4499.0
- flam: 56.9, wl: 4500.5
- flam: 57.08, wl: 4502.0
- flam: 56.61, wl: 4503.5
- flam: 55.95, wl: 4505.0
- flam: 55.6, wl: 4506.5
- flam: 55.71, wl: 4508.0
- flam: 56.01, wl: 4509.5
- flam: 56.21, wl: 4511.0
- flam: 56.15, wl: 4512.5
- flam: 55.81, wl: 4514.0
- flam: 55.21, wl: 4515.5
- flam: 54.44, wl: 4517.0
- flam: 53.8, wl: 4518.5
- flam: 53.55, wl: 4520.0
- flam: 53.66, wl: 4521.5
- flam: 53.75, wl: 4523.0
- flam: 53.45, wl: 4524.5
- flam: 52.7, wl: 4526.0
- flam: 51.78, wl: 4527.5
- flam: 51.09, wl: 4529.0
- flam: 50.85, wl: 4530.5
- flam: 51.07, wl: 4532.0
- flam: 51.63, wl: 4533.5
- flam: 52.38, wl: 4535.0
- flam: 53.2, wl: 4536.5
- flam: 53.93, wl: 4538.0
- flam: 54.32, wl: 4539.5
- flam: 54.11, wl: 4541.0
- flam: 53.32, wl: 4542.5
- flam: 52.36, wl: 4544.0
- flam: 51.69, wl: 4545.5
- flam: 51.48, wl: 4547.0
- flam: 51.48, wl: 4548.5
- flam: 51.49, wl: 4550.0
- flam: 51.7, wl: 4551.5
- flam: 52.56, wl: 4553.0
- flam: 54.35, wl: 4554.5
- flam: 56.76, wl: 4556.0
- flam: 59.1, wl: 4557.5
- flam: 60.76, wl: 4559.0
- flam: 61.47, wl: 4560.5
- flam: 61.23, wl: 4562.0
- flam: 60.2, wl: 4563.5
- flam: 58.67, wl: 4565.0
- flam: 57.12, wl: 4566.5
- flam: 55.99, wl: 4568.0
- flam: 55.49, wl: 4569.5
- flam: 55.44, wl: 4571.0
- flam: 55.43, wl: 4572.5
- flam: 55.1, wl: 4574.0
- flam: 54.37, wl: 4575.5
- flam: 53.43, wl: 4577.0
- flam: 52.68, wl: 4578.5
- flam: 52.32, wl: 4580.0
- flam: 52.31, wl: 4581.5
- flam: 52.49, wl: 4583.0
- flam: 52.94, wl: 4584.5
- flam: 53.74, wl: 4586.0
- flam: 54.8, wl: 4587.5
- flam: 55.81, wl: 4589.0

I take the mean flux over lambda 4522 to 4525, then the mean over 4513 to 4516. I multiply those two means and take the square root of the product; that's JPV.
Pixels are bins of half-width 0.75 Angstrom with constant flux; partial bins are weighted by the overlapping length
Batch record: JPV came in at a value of 55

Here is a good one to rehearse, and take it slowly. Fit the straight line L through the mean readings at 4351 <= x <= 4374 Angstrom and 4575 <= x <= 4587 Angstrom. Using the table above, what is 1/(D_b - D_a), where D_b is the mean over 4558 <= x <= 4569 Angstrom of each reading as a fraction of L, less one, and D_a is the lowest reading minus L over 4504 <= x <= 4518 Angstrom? -0.5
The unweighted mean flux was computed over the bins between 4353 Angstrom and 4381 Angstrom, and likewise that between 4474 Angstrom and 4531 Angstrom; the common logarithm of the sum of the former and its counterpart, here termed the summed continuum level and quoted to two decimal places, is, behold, 2.02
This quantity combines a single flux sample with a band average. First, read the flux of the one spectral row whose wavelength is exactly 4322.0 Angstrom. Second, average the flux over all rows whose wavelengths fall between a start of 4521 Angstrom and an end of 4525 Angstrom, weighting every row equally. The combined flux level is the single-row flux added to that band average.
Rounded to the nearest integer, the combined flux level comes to 99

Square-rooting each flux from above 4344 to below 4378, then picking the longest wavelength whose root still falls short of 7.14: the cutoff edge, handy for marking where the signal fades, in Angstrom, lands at 4377.5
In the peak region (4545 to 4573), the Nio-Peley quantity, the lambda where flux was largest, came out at 4560.5 Angstrom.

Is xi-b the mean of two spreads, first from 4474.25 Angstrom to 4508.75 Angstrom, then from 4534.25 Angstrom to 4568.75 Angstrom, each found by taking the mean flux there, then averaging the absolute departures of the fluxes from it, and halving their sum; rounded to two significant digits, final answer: 2.1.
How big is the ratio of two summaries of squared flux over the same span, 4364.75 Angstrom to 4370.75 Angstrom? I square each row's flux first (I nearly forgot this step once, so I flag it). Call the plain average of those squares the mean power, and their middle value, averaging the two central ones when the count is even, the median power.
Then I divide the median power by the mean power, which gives 1.01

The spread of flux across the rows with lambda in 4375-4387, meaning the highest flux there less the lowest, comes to 1.4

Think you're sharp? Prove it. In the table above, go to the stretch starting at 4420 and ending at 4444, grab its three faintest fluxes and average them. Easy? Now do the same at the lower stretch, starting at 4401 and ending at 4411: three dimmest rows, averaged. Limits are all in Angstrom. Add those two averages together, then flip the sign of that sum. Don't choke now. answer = -93.8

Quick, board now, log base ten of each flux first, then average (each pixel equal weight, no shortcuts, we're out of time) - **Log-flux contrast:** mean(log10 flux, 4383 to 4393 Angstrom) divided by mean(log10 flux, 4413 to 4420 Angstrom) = 0.994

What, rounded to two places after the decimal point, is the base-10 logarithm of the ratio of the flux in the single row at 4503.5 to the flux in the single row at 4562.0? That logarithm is -0.03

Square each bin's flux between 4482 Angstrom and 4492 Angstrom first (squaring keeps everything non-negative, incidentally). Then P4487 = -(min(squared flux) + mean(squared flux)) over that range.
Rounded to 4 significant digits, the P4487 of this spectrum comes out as -5896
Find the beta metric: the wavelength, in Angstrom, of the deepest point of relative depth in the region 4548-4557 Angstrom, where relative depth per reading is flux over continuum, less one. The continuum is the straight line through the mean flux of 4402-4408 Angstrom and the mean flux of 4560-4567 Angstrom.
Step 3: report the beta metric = 4550.0 Angstrom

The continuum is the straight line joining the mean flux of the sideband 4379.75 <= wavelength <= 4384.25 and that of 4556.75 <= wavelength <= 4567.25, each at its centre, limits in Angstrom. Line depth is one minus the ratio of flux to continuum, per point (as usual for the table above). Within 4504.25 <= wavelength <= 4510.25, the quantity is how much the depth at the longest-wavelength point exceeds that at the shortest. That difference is 0.01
